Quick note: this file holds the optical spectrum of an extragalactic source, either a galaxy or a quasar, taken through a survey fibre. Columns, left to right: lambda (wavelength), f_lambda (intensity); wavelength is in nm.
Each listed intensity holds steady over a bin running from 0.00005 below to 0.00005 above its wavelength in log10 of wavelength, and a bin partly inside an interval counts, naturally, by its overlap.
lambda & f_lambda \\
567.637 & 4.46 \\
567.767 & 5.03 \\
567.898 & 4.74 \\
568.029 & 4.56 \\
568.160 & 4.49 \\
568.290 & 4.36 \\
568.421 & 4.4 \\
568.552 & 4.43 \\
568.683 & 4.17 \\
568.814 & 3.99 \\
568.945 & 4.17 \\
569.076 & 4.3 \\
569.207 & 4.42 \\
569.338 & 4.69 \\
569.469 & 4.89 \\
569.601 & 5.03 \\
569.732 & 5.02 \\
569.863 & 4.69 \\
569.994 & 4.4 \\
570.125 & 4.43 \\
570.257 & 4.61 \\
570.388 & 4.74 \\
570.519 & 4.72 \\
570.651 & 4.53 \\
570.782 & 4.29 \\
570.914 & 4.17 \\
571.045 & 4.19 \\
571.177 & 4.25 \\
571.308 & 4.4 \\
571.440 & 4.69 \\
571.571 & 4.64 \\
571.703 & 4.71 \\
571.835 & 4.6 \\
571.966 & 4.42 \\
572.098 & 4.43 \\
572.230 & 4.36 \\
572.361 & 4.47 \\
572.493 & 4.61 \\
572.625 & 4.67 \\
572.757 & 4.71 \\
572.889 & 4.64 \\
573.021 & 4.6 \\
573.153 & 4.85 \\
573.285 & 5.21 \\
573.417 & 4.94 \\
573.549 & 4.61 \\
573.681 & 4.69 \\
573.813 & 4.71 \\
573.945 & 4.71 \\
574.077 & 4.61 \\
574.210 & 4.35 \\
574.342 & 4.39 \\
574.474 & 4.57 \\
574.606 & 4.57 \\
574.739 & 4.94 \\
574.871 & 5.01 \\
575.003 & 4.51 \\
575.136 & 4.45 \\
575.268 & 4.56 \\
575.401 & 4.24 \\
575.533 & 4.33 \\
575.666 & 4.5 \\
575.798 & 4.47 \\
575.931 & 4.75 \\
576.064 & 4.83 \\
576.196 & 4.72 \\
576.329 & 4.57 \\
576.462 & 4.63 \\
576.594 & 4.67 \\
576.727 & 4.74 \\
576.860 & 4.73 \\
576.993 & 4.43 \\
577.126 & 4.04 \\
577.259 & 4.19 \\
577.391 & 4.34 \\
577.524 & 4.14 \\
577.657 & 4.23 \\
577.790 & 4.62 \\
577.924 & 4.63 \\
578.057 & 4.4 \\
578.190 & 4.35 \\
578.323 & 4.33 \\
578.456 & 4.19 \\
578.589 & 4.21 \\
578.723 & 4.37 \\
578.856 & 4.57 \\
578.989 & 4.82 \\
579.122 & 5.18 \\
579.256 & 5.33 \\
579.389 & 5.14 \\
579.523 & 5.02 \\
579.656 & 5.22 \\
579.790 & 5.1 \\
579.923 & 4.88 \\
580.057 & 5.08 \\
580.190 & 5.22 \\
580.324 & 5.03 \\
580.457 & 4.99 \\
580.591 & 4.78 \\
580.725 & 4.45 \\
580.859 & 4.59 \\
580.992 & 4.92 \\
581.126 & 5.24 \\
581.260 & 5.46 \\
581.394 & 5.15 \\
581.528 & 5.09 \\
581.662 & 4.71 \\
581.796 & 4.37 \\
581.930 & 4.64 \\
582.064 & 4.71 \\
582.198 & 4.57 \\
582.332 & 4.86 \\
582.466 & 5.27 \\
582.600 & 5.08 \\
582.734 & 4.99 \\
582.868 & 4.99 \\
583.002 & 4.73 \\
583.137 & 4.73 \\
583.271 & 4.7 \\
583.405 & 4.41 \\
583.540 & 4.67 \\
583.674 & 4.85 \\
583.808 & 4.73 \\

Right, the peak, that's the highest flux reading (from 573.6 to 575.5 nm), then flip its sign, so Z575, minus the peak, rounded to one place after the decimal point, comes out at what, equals -5.0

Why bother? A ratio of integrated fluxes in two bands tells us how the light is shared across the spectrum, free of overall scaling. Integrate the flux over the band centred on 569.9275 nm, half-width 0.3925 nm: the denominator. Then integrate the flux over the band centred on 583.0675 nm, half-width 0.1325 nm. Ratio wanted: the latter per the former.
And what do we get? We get 0.34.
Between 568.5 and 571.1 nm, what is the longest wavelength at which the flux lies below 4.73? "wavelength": 571.045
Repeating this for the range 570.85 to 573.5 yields 573.021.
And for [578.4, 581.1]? 580.859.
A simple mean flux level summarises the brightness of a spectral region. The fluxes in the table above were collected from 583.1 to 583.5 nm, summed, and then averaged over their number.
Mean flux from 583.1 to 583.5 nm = 4.61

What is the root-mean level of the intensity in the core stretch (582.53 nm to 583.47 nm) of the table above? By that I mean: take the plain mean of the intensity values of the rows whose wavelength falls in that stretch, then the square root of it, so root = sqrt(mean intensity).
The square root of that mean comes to 2.19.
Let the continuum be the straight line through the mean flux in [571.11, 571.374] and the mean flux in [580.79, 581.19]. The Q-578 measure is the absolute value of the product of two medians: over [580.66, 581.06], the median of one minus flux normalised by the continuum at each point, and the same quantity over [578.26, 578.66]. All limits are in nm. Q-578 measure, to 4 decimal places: 0.0076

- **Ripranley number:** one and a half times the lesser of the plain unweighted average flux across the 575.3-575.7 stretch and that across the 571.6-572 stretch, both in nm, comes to 6.5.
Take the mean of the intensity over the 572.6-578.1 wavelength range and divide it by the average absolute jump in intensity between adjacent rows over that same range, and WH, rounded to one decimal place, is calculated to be 29.0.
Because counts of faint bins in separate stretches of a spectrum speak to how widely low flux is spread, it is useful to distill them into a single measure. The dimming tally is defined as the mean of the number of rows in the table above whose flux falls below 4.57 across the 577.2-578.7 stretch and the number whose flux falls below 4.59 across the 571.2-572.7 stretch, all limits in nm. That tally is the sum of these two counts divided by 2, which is 7.0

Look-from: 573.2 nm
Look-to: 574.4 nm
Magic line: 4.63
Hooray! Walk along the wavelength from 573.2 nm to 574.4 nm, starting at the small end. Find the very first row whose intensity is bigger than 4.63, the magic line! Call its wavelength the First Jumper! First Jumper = 573.285 nm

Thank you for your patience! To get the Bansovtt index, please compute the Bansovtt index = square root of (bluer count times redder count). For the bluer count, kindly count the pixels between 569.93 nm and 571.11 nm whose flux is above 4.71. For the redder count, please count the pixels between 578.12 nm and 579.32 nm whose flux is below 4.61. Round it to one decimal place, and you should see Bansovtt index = 3.5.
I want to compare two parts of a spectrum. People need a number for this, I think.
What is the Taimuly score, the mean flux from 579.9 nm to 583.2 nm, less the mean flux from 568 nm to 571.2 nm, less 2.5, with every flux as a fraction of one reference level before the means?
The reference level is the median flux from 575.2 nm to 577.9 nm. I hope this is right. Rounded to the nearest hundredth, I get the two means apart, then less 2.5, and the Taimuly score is -2.41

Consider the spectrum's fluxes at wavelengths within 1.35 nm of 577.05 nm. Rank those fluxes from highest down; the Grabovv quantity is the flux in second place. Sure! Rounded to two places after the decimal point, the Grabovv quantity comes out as 4.75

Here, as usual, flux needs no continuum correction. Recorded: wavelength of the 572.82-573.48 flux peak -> 573.285 nm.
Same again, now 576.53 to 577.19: 576.727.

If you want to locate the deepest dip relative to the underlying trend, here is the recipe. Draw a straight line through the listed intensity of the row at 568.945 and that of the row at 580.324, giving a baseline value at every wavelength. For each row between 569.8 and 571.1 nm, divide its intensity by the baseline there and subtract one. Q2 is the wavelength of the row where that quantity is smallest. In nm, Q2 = 570.914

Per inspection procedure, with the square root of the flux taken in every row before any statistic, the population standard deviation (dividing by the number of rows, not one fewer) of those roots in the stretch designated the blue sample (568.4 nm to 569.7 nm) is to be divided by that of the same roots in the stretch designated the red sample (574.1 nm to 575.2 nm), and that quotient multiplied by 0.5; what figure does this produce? 0.69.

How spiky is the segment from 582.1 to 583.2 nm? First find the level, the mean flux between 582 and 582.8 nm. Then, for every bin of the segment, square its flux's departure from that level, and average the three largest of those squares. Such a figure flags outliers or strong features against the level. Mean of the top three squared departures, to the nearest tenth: 0.1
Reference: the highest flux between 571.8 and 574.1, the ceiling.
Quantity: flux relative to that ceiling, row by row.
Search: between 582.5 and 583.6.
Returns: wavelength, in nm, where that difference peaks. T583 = 582.600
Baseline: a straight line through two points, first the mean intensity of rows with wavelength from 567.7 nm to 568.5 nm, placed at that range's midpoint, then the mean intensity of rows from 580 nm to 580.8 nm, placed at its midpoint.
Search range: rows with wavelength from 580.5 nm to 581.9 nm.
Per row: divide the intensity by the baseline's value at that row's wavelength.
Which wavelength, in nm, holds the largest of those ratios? 581.260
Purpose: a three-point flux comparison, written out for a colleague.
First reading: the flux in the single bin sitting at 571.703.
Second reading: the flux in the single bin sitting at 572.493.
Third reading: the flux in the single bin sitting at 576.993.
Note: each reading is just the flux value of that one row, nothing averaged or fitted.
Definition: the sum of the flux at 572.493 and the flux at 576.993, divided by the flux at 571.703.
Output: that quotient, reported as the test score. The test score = 1.92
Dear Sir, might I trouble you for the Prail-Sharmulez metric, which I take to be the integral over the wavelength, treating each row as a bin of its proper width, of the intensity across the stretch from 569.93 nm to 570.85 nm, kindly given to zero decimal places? 4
